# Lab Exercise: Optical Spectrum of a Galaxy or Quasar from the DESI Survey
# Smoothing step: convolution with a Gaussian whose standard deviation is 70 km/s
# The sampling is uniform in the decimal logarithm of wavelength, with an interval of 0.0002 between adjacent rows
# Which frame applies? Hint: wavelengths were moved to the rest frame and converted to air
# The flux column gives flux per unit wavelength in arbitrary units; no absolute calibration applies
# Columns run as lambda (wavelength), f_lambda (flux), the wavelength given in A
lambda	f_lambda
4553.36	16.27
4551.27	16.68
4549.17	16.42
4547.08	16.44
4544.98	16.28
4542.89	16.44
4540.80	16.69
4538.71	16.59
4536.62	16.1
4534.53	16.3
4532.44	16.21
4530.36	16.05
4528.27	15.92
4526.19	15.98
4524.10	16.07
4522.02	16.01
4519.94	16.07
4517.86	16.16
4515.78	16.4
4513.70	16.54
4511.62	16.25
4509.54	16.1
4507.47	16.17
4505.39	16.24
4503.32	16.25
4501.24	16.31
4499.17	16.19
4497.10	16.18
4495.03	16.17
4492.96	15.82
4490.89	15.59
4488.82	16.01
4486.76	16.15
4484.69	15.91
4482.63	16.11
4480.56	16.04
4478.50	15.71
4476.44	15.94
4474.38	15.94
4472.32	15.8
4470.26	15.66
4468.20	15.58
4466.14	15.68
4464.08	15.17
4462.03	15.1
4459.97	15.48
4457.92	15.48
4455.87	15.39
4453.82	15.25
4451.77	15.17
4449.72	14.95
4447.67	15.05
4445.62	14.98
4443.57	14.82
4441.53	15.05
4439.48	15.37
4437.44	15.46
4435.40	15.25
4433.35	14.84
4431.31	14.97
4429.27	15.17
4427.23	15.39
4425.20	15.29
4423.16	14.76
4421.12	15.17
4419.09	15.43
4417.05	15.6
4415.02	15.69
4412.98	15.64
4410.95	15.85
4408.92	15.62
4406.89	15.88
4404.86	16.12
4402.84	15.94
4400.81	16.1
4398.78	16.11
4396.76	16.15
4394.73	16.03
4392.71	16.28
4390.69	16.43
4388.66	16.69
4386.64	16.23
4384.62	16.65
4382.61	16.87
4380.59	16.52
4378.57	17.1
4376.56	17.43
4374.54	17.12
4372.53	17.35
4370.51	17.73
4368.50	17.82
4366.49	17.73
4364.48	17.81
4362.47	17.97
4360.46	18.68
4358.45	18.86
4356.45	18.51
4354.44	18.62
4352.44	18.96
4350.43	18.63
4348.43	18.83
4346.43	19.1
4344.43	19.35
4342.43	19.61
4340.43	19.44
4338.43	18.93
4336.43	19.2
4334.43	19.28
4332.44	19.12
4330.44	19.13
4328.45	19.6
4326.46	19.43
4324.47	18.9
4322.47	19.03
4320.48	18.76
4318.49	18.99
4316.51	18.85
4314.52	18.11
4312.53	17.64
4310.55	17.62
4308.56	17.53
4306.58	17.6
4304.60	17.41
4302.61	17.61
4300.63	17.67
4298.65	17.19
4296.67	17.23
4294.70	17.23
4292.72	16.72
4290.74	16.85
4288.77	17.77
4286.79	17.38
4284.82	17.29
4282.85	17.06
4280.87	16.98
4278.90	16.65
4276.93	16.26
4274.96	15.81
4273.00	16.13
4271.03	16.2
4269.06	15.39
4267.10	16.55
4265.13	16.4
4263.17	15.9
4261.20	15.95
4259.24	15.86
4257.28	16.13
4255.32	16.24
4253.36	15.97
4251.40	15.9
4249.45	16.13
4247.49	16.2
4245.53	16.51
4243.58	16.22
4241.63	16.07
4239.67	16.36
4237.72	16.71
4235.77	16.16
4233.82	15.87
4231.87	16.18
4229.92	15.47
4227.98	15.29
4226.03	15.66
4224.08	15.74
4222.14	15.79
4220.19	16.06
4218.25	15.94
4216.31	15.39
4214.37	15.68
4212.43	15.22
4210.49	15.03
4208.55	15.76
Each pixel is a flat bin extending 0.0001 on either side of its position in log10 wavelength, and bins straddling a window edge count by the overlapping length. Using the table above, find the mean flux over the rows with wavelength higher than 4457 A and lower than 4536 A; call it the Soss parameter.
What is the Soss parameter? 15.97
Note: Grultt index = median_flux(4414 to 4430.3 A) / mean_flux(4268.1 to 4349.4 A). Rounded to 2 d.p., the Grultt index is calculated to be 0.86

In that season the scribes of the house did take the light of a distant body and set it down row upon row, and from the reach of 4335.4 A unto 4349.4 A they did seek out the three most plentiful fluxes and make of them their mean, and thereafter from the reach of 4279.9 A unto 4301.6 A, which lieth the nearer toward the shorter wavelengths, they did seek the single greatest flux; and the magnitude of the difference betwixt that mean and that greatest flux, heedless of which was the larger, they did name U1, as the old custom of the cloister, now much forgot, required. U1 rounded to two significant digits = 1.7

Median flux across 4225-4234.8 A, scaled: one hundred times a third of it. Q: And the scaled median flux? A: 522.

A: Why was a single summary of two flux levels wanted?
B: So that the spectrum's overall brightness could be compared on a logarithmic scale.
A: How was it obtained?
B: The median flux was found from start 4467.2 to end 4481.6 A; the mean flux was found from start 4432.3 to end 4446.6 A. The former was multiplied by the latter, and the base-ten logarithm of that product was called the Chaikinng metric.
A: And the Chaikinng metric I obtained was 2.38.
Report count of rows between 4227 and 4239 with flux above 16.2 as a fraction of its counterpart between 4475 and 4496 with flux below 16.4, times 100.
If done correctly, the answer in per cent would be 10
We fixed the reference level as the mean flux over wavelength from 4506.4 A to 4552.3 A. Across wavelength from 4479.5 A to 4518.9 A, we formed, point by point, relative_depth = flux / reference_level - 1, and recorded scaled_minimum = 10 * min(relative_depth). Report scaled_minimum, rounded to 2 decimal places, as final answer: -0.42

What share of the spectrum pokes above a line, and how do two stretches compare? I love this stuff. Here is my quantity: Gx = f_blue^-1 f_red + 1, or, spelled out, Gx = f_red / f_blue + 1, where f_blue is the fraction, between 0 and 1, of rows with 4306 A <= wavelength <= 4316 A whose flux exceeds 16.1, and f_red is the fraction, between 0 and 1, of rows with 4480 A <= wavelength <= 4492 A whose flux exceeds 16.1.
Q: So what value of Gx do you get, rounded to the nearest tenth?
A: 1.3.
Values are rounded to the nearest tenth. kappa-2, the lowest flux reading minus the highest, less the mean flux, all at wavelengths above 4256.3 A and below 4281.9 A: -17.8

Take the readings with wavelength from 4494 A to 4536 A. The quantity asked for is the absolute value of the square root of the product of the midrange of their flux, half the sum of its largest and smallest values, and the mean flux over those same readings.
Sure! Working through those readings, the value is 16.2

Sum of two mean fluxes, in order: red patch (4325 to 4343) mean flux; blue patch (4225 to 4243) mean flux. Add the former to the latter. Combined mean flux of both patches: 35.3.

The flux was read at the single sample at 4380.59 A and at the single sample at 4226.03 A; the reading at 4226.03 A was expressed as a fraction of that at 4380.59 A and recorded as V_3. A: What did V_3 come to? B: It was 0.95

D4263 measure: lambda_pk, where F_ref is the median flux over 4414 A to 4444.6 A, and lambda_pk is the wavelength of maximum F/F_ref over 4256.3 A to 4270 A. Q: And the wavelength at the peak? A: 4267.10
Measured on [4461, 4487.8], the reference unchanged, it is 4486.76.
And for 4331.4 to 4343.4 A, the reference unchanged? 4342.43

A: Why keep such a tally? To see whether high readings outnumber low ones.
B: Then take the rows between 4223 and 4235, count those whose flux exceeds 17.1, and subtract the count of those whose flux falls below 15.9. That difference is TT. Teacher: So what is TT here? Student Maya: -5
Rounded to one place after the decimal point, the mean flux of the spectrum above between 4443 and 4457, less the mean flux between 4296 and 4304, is -2.3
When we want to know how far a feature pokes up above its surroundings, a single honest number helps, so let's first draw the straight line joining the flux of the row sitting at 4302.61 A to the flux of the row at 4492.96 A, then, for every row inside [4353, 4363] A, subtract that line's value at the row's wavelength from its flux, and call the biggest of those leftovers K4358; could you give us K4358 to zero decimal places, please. 2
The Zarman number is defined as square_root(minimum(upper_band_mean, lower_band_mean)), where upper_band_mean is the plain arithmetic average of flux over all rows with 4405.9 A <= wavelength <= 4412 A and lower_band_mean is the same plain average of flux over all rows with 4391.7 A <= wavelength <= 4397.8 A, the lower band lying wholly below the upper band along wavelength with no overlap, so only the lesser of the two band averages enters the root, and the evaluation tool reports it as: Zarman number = 3.97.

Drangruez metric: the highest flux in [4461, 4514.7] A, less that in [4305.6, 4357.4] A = -3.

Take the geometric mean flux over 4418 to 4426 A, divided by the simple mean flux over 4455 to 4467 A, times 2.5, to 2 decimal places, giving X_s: 2.46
